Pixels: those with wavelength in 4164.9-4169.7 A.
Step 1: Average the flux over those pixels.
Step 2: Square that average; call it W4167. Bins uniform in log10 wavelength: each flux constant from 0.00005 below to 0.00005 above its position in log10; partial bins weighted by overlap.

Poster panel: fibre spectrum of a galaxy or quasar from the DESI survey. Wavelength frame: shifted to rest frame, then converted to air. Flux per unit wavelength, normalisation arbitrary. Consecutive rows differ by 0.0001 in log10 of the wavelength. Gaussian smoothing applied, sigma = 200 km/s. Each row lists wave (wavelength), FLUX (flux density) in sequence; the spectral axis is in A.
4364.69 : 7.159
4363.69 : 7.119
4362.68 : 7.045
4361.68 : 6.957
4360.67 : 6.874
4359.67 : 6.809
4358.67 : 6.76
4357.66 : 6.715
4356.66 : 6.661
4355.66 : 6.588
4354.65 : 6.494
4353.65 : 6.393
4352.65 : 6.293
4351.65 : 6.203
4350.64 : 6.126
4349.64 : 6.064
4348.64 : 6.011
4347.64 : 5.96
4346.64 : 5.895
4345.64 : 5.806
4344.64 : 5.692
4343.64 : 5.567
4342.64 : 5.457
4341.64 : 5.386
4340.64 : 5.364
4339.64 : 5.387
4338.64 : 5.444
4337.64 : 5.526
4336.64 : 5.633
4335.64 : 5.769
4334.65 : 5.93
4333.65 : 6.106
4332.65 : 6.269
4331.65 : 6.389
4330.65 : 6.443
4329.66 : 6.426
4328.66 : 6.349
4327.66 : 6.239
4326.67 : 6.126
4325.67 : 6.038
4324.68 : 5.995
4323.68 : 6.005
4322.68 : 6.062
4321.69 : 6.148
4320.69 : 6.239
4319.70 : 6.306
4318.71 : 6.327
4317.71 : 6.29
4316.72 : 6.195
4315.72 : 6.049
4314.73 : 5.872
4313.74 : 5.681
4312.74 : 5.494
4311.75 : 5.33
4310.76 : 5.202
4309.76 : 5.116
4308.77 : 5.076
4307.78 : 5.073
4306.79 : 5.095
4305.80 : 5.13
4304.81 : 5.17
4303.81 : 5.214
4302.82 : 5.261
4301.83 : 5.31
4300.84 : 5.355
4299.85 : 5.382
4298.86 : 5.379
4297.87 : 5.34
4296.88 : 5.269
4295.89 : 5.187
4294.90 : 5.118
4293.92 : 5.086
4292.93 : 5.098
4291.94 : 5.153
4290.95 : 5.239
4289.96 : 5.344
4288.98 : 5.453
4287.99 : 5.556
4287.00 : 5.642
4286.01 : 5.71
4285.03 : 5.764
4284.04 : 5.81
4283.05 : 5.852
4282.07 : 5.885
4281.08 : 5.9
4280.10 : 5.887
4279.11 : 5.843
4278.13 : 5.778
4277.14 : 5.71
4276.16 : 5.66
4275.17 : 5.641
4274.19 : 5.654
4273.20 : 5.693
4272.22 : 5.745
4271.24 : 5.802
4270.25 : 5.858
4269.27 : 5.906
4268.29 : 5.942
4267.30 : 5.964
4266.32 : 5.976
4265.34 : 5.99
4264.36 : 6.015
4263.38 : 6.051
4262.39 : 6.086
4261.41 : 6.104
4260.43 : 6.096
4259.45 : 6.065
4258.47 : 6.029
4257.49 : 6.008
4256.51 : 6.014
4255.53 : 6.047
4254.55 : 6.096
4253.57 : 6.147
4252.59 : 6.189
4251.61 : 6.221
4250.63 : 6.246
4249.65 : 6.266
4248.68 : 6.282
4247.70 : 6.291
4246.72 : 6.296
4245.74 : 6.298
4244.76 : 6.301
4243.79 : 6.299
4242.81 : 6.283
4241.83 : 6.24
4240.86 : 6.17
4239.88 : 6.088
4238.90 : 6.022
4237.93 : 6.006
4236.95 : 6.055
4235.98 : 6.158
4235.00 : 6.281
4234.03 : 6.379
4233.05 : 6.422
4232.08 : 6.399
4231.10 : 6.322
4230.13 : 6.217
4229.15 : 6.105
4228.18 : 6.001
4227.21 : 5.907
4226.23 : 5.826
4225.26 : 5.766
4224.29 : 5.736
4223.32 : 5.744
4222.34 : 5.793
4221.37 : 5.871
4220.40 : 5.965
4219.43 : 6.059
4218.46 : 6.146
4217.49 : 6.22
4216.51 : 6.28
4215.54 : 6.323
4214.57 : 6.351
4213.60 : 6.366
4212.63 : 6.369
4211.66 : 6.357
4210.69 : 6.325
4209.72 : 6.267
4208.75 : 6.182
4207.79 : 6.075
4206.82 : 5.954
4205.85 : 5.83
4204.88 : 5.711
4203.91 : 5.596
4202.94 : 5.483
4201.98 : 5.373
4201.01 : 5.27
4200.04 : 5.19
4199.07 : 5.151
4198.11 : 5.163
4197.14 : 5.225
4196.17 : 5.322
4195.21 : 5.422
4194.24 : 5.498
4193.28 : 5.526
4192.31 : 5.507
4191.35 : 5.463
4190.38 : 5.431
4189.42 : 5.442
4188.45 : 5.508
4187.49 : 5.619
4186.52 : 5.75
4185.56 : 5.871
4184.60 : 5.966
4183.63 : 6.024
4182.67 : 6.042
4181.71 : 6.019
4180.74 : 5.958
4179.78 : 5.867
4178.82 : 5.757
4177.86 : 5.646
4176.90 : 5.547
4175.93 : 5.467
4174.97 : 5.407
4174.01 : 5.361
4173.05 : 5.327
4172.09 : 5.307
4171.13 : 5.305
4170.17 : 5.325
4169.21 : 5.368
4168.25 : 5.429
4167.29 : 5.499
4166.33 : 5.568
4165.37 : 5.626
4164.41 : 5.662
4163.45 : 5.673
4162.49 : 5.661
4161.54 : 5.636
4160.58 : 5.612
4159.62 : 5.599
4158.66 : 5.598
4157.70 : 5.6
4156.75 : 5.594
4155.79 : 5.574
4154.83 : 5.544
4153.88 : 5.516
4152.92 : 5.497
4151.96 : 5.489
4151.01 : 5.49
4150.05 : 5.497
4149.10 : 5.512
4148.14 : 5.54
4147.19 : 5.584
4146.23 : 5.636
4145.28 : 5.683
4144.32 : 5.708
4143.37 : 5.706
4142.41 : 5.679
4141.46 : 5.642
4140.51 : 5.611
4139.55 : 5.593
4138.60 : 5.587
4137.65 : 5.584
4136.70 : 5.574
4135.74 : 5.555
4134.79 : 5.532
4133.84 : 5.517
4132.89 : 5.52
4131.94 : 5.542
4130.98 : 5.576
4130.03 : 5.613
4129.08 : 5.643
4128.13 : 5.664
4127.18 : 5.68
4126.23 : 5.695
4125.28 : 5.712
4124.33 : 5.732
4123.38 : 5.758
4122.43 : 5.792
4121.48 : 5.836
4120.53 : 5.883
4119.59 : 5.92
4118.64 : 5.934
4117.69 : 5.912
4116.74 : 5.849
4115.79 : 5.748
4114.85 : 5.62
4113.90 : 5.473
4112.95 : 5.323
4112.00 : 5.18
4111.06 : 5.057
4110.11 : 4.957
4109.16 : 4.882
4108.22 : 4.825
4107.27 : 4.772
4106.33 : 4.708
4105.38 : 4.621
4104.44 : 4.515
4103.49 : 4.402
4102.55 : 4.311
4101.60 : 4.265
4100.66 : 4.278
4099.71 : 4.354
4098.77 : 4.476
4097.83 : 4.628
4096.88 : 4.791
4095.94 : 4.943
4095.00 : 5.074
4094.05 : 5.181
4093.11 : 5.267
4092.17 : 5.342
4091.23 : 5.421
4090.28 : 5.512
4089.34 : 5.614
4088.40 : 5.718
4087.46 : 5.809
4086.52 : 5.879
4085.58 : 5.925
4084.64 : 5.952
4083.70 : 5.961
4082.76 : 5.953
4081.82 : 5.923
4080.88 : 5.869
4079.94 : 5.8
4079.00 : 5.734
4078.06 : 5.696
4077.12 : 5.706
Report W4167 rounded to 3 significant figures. 30.2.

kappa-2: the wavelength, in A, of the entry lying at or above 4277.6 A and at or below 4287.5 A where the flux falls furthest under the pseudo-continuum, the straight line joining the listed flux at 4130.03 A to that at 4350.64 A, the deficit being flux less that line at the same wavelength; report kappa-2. 4287.00 A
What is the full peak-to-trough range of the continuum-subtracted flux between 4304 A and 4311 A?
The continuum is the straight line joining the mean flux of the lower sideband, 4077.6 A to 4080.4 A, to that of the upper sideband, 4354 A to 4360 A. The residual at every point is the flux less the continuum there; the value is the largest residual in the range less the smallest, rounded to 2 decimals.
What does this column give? 0.12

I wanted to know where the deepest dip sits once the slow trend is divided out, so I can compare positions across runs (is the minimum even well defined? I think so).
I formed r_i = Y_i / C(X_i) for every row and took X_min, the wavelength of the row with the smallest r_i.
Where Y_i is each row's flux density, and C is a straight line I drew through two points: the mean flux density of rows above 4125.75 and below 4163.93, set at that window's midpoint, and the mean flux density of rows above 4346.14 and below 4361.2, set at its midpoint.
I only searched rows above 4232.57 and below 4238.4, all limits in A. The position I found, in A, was 4237.93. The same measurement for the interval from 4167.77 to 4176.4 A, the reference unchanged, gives 4172.09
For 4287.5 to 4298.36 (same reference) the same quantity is 4293.92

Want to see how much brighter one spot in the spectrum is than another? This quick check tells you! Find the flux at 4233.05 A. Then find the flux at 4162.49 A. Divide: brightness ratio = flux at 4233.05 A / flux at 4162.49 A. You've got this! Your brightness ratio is 1.13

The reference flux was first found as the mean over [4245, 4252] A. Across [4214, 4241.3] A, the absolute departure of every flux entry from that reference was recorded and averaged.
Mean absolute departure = 0.2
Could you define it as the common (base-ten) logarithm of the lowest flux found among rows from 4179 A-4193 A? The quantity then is 0.735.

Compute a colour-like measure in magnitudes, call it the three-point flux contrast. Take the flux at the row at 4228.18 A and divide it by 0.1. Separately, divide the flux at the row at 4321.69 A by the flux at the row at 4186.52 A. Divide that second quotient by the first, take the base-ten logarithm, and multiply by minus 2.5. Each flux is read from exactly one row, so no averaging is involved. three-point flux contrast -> 4.373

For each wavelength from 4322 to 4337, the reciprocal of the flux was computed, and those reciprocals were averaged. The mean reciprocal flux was 0.164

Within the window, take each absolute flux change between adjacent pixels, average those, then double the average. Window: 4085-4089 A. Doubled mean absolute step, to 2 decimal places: 0.14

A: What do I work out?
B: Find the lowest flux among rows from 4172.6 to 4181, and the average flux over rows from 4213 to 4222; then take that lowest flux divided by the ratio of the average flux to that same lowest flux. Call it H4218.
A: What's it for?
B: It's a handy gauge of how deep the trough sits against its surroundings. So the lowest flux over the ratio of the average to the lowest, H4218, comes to 4.6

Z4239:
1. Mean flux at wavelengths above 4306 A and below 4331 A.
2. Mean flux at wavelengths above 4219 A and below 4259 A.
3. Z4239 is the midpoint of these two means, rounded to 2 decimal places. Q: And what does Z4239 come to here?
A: 6.00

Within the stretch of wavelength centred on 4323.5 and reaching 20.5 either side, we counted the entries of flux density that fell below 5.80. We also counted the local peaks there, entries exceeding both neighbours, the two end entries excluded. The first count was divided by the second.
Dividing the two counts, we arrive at 10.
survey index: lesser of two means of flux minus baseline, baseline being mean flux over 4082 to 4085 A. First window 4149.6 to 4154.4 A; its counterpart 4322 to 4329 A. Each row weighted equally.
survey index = -0.46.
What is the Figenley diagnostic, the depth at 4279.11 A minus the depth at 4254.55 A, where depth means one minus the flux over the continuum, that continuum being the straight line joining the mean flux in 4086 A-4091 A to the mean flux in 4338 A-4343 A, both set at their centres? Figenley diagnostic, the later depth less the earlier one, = 0.04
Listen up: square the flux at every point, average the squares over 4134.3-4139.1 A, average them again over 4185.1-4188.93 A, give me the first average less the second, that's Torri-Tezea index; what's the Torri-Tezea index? -1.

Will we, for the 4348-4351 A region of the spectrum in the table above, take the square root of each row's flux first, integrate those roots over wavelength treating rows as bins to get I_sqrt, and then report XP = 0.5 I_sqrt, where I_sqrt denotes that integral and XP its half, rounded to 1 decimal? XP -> 3.7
